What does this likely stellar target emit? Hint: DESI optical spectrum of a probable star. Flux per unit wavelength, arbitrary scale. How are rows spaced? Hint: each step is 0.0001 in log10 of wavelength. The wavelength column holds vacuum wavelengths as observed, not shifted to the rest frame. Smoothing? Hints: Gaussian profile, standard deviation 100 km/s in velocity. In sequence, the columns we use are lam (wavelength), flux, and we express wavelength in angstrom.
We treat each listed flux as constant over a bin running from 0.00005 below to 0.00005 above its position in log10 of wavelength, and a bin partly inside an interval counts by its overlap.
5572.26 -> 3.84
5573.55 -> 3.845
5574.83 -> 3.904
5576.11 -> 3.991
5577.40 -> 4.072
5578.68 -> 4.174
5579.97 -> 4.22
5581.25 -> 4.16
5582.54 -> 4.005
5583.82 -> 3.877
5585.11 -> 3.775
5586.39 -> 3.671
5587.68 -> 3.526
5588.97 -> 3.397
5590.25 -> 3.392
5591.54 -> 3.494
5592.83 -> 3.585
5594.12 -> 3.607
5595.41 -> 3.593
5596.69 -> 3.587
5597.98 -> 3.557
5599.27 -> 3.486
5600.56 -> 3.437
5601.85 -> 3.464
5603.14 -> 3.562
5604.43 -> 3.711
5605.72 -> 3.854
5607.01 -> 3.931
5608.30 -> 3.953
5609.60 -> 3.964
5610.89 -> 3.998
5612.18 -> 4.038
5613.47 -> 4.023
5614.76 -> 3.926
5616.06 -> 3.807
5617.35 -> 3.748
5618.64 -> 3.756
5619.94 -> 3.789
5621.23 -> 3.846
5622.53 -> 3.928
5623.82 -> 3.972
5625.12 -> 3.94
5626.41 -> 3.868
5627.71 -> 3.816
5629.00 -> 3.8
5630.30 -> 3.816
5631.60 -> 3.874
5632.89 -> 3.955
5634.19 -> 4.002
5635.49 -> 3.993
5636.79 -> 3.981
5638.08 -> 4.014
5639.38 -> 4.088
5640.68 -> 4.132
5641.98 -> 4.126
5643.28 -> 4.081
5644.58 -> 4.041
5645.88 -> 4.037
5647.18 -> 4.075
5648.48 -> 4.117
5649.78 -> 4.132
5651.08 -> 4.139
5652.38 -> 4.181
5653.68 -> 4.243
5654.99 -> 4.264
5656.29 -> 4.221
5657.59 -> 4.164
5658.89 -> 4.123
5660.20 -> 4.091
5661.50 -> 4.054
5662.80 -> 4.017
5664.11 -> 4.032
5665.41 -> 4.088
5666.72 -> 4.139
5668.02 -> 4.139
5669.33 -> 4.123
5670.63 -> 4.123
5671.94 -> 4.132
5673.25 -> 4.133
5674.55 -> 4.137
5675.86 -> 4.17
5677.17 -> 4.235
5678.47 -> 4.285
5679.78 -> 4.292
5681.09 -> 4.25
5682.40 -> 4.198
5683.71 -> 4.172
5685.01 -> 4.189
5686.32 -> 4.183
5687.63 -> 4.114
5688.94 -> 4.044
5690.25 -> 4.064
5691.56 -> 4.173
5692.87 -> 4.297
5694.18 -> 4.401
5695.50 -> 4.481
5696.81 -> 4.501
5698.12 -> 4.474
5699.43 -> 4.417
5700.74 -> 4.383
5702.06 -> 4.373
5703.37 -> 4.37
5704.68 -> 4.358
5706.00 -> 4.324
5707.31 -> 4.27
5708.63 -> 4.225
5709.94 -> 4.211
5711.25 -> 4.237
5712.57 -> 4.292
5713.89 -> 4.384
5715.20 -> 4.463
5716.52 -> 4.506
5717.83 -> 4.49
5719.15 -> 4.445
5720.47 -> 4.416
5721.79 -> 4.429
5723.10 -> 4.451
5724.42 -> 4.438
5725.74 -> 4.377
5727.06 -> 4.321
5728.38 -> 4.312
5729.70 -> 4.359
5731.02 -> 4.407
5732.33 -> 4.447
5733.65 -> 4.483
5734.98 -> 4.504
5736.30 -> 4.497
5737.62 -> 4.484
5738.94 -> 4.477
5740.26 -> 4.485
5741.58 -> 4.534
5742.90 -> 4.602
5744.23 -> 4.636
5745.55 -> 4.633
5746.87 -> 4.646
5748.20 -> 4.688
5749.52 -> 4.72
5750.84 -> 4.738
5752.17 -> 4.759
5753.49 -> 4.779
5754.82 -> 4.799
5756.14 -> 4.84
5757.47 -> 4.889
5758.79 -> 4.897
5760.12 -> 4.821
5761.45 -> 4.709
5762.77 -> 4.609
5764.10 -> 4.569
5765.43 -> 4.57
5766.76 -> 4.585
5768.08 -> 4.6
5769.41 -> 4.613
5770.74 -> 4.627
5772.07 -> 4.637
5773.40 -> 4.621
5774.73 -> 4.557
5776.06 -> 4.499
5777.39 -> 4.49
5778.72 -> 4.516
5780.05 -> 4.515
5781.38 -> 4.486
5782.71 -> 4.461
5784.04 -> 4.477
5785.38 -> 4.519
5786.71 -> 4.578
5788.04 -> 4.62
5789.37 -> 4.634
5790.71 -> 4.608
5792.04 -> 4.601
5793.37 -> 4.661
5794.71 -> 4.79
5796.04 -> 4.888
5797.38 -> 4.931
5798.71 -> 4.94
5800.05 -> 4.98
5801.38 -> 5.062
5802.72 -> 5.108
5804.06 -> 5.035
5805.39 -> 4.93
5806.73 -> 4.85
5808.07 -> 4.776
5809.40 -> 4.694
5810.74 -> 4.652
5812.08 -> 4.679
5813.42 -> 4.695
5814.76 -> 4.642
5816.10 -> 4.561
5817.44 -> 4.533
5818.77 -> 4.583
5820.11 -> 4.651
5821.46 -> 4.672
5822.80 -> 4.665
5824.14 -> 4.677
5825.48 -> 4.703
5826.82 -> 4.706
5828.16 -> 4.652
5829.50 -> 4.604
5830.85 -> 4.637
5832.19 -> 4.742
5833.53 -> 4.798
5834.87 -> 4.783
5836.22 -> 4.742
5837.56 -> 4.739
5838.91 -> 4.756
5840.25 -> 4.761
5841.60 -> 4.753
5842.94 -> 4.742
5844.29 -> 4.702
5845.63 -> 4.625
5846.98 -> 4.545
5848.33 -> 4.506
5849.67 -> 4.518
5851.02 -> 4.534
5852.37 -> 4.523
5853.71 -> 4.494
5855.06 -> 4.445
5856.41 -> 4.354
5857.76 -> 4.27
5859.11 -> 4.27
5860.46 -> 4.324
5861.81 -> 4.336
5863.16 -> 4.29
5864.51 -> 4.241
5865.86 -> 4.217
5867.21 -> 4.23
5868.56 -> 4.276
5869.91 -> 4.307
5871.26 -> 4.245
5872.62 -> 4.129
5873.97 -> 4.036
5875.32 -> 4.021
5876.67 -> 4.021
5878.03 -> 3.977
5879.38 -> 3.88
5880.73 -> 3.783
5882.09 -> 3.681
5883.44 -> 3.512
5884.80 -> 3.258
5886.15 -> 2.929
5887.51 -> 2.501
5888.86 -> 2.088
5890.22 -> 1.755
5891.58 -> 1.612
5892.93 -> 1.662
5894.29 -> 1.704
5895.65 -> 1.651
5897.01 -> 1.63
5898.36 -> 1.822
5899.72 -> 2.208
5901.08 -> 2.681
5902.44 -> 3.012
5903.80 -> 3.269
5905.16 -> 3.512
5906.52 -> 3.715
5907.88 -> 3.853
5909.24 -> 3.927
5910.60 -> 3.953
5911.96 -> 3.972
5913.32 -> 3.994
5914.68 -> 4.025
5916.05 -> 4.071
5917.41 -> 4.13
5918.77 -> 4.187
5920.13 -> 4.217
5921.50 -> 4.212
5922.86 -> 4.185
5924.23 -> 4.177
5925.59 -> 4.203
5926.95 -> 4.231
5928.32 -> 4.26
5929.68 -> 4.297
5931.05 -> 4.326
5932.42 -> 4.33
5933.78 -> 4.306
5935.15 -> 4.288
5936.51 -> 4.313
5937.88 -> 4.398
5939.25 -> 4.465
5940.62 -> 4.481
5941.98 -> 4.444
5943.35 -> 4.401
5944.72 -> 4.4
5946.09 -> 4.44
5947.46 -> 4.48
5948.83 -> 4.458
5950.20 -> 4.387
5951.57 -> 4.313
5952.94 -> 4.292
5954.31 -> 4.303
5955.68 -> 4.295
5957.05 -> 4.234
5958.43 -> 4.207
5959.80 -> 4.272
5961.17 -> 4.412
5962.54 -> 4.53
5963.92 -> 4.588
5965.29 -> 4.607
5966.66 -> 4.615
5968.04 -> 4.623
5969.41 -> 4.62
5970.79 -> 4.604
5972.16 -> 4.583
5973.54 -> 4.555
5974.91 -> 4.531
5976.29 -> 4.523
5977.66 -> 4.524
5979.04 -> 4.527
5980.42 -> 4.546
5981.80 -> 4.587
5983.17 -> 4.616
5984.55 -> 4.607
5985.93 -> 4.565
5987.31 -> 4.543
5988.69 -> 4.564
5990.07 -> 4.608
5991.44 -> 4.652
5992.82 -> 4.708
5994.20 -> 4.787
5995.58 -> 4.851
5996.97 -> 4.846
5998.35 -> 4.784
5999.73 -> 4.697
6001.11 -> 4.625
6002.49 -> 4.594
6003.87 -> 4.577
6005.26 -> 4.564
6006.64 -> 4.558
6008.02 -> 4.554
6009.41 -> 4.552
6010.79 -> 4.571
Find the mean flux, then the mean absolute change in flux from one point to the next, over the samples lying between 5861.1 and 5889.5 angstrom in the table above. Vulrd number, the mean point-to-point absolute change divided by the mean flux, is 0.032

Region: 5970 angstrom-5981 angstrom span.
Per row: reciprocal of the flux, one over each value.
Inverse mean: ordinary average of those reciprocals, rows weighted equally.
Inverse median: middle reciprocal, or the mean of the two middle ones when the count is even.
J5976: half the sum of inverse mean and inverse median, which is 0.220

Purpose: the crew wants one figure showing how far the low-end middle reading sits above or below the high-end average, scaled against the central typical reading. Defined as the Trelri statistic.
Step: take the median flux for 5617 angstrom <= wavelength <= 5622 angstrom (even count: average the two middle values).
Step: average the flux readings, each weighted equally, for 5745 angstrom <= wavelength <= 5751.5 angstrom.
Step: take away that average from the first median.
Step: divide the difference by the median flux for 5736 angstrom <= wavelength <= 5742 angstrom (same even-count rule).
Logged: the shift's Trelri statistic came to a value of -0.20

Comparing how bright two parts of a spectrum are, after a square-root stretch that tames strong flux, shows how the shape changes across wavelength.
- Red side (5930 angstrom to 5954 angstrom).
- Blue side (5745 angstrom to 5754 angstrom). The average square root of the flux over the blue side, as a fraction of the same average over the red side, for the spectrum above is 1.04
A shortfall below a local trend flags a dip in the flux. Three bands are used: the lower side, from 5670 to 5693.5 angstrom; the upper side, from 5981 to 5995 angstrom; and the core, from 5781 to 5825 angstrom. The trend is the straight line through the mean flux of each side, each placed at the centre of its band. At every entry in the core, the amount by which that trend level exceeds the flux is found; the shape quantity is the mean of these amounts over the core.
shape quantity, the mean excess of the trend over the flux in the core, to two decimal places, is -0.36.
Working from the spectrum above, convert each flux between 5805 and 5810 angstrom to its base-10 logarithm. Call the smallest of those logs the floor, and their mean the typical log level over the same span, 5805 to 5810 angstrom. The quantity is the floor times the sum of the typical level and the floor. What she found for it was 0.91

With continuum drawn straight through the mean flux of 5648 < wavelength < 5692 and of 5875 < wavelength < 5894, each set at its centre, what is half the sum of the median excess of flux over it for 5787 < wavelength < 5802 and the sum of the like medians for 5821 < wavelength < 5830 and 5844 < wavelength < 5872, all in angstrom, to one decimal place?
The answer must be 1.9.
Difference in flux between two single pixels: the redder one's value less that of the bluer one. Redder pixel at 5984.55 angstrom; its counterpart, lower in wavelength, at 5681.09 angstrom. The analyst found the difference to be 0.36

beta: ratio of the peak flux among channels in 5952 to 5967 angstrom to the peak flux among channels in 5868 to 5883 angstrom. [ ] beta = 1.07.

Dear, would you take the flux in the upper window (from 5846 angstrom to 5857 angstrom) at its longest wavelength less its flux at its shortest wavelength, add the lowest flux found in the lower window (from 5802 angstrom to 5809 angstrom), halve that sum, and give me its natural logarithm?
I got 0.83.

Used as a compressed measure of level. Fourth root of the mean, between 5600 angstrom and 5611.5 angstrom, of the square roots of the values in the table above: 1.180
